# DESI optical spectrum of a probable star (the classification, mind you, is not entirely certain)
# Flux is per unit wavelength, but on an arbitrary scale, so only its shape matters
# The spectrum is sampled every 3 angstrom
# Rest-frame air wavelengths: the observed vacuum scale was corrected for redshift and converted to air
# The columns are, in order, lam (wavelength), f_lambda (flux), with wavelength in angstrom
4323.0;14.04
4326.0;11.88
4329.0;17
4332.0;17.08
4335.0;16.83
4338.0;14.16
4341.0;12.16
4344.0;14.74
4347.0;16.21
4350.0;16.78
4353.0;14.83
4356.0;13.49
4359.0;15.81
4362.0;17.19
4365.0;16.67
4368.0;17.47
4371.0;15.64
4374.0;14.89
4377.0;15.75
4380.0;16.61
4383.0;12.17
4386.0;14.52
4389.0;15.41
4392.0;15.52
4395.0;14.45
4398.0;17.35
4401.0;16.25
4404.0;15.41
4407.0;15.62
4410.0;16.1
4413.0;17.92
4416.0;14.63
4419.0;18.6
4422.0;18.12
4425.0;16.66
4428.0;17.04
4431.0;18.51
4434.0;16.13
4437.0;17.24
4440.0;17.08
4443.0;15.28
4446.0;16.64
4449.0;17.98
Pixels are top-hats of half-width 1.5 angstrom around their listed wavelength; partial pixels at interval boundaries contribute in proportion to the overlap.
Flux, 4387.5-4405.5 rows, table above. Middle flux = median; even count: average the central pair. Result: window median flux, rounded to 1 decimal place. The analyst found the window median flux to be 15.5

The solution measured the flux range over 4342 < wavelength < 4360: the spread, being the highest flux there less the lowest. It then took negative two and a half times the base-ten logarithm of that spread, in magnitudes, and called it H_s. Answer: -1.3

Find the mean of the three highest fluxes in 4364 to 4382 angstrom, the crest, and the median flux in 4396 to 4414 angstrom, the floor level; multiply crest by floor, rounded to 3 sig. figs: 274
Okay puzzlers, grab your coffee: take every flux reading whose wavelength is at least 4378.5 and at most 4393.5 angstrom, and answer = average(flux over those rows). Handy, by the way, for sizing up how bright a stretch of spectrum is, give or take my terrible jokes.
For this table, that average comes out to 14.8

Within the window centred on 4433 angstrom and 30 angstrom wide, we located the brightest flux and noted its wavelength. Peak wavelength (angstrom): 4419.0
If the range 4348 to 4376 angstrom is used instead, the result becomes 4368.0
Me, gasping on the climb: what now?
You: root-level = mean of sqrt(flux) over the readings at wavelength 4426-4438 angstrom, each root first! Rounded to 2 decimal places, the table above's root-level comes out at 4.15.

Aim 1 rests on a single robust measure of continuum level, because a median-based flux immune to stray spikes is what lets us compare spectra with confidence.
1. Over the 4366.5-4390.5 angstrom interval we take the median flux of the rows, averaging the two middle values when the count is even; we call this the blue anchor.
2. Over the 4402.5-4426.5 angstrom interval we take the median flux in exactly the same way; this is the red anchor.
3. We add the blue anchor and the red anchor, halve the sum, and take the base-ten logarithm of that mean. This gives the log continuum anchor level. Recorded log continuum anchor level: 1.20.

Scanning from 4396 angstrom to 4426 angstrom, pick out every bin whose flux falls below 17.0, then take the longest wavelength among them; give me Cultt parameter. 4425.0 angstrom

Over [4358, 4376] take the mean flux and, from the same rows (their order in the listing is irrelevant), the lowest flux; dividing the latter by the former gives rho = 0.91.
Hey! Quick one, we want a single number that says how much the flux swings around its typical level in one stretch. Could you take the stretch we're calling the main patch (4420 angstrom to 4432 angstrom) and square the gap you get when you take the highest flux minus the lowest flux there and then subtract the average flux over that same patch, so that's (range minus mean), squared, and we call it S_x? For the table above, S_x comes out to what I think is 248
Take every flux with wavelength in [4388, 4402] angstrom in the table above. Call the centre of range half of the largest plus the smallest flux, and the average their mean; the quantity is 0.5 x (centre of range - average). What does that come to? 0.05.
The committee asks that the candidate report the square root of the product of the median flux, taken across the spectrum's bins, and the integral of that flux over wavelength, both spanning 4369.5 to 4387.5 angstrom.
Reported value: 64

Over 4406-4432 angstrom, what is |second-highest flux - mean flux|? 1.5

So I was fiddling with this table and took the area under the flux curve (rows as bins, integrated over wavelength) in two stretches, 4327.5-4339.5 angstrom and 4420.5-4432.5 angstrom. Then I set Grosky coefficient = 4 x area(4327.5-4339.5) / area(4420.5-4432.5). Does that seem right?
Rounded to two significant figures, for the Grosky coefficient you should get 3.7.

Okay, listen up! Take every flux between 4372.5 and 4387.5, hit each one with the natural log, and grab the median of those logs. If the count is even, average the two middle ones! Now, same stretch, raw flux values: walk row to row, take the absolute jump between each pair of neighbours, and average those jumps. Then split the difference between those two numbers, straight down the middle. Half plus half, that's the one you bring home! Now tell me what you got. 2.41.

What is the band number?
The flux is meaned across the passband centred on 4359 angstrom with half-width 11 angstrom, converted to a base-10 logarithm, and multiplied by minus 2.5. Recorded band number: -3.01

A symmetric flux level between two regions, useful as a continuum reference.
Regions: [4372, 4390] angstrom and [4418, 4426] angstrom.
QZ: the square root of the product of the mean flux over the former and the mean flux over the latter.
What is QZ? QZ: 16.3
